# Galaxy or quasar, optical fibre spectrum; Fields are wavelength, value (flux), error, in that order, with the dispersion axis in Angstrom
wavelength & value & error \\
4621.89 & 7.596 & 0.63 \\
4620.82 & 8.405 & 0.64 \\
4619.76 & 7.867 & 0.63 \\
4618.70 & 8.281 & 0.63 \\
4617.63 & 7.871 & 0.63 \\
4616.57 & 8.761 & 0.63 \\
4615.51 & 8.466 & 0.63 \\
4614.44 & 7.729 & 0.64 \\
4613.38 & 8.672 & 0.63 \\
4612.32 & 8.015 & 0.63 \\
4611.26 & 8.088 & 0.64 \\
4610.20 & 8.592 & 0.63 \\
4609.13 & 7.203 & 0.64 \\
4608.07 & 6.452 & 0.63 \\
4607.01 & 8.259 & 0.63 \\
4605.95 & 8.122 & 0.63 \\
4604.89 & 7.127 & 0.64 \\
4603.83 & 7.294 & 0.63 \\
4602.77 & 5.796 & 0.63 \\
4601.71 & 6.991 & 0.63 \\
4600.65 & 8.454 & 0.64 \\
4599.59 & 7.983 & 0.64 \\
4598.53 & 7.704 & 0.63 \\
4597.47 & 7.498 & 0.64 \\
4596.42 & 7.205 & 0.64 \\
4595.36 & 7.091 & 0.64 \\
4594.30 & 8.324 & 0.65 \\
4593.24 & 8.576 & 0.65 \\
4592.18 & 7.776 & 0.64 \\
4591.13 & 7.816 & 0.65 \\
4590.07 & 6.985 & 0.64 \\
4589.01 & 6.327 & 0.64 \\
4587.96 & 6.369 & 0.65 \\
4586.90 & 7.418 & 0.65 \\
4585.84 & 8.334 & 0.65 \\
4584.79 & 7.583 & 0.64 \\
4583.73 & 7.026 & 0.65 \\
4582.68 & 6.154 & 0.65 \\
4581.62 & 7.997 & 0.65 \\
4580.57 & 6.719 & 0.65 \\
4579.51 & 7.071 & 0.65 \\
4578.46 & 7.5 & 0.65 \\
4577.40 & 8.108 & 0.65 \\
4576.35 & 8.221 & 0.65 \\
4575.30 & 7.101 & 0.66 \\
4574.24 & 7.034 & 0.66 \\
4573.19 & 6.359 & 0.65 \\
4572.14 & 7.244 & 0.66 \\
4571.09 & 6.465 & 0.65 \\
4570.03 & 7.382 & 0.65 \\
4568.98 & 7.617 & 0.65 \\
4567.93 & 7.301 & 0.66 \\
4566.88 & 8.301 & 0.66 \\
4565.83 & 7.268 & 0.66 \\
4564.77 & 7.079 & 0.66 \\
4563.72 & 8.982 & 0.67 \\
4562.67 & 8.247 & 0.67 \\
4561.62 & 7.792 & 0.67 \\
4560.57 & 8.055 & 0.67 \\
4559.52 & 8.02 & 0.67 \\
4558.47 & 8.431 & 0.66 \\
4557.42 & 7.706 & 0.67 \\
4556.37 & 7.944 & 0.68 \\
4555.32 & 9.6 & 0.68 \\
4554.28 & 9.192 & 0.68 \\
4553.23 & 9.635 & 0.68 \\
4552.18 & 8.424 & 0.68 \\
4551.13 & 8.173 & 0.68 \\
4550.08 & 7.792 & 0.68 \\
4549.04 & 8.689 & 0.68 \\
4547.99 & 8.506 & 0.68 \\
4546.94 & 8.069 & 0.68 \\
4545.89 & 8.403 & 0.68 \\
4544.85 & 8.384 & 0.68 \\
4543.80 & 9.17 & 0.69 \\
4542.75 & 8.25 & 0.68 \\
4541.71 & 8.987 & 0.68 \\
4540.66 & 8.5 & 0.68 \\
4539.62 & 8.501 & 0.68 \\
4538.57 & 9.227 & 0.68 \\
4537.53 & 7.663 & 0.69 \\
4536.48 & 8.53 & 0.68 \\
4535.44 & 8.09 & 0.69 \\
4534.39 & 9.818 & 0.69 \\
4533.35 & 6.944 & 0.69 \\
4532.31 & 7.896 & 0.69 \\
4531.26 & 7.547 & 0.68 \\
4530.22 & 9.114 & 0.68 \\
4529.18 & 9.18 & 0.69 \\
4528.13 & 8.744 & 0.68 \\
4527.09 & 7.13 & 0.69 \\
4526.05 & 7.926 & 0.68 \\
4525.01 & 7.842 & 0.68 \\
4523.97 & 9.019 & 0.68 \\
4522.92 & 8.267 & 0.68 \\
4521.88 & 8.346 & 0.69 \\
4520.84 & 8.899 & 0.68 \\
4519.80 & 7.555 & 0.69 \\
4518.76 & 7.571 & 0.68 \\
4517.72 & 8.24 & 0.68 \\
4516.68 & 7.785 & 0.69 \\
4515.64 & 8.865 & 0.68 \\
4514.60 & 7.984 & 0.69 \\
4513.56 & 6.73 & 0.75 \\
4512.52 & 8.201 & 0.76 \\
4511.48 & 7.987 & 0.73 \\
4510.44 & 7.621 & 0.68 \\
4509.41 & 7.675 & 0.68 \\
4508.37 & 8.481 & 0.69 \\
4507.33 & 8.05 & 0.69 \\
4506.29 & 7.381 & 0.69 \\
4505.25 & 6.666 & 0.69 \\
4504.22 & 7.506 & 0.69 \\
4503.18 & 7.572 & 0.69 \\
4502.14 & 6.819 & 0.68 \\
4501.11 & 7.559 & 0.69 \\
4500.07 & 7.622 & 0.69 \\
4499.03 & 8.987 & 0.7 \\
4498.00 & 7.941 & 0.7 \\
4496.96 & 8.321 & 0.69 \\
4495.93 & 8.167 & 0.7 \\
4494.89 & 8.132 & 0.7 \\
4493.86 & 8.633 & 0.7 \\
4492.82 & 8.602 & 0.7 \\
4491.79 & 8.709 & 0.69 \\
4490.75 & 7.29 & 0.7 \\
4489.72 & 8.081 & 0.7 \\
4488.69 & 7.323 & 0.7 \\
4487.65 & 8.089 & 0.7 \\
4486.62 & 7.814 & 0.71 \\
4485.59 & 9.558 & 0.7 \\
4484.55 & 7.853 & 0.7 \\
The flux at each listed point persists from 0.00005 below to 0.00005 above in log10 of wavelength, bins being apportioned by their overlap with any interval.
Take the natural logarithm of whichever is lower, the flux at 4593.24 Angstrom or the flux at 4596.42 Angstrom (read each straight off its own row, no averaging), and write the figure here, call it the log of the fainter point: 1.975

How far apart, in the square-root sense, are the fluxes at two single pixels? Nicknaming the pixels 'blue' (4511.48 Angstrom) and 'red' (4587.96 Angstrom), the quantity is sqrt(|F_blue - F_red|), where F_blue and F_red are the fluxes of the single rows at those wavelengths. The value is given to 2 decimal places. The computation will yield 1.27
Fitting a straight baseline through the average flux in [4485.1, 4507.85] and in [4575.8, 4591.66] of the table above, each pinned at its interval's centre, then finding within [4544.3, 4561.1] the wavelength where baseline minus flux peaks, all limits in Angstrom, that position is 4557.42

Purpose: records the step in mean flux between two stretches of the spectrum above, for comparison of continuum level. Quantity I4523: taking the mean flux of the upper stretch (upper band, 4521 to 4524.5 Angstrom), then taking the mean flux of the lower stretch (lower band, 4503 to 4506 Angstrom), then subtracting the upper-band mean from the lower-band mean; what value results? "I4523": -1.3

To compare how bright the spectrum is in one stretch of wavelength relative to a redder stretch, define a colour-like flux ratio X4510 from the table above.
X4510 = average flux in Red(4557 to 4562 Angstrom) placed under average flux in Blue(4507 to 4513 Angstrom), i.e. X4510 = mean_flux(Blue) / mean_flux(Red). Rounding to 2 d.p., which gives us 1.00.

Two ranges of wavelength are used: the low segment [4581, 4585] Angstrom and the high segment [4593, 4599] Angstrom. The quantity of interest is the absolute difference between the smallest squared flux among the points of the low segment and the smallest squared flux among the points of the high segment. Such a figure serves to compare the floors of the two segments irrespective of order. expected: 12.4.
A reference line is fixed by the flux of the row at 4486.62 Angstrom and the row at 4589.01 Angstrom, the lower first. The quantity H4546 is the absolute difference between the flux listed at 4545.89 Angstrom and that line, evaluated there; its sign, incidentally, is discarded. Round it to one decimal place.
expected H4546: 1.4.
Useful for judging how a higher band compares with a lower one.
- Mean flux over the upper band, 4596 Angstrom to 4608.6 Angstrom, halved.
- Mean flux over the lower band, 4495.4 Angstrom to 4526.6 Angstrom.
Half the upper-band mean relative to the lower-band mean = 0.468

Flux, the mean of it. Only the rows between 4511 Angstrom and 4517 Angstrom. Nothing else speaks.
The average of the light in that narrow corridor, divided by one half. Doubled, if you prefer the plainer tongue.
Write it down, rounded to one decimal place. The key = 15.9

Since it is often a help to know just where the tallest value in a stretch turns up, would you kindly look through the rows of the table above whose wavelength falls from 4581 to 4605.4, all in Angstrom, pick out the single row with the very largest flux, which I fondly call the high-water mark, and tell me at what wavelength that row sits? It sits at 4593.24 Angstrom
